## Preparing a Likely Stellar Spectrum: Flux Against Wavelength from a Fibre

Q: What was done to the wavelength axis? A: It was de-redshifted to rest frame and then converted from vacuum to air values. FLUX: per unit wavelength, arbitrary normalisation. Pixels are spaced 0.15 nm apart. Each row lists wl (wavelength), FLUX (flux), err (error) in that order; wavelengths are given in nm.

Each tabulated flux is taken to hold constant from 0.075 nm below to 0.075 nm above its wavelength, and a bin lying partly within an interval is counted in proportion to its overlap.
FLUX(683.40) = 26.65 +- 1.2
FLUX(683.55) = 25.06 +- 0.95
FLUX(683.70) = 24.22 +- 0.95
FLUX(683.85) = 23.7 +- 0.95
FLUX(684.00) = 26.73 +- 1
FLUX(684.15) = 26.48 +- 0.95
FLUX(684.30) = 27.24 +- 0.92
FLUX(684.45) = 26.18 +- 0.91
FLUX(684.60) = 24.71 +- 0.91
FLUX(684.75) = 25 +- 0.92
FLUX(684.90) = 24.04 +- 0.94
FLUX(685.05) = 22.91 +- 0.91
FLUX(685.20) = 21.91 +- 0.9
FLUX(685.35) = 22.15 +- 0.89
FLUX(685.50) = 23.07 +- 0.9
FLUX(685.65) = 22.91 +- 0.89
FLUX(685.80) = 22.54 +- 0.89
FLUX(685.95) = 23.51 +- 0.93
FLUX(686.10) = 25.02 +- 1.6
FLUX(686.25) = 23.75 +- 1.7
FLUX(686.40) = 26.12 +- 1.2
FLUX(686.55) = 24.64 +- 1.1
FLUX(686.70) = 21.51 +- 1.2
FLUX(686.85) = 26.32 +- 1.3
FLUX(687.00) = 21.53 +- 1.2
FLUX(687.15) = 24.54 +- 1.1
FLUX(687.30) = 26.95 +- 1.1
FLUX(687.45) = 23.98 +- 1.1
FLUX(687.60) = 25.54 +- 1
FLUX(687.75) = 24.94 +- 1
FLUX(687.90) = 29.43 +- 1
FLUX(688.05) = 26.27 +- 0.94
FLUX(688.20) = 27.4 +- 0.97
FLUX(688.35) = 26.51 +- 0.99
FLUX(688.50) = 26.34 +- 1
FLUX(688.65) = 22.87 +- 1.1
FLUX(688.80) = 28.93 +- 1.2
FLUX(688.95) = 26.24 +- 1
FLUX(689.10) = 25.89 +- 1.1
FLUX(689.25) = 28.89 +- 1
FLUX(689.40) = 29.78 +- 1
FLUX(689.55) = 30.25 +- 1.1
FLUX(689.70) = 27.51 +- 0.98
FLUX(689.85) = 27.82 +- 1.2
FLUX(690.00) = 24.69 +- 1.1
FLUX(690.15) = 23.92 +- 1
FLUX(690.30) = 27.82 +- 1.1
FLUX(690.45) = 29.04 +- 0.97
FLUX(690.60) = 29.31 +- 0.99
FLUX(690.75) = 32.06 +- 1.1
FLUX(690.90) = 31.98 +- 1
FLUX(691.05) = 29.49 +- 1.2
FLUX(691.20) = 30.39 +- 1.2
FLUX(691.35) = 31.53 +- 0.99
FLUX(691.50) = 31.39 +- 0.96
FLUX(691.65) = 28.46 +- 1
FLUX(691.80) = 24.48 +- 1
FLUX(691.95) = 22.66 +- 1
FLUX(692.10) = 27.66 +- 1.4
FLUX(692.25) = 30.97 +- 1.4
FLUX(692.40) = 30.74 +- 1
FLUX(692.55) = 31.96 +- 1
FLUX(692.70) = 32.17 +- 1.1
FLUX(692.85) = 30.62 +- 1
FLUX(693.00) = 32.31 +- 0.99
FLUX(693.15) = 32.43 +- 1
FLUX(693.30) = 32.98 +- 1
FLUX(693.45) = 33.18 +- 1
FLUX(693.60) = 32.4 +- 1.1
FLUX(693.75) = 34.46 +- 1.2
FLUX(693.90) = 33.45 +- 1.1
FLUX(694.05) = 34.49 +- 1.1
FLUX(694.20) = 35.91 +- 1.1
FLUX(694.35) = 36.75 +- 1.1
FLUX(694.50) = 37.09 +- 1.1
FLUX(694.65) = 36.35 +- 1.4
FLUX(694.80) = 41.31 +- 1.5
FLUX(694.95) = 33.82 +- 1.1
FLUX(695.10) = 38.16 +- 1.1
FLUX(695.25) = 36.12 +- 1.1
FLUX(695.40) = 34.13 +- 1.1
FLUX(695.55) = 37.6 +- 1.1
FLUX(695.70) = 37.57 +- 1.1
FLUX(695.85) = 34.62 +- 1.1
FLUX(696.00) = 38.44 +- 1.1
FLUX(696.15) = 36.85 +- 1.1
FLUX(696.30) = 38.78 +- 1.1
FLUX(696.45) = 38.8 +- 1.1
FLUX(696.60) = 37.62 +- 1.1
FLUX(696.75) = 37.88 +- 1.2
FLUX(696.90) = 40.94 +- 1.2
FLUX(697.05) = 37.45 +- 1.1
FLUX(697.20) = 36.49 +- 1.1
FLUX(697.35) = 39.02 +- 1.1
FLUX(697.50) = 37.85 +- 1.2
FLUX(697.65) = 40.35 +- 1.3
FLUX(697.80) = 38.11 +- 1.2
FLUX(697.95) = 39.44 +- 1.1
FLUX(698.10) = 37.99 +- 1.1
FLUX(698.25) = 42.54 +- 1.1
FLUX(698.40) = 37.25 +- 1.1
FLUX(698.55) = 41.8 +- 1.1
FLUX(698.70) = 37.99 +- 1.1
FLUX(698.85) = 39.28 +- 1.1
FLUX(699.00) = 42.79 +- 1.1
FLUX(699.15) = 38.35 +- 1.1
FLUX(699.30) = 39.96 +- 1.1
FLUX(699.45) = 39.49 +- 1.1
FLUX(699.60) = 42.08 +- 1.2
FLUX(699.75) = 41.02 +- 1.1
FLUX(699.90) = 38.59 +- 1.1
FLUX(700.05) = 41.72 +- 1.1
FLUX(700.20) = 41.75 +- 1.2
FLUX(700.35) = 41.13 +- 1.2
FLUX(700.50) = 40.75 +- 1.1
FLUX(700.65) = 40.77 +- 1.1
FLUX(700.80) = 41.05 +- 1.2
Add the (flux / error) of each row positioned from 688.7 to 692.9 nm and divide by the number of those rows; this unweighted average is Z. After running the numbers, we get 27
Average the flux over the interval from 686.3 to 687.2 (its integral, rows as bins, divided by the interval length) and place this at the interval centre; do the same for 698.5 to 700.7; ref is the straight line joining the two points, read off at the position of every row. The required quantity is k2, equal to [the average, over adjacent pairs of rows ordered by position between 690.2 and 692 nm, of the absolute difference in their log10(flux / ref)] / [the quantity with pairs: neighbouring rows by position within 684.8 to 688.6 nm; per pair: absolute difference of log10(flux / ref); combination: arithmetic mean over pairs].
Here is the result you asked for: 0.8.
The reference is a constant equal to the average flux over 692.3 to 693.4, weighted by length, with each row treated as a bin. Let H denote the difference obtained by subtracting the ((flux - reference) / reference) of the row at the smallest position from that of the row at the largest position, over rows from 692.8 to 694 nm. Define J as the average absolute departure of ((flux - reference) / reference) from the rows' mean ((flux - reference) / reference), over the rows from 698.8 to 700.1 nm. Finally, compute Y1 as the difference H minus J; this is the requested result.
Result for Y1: 0.046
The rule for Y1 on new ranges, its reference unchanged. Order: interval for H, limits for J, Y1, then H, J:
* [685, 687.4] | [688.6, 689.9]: 0.072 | 0.13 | 0.054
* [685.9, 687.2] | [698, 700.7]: -0.015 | 0.03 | 0.047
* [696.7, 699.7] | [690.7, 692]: 0.049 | 0.13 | 0.083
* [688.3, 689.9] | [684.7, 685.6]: 0.013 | 0.04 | 0.028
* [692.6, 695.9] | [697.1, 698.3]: 0.034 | 0.08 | 0.043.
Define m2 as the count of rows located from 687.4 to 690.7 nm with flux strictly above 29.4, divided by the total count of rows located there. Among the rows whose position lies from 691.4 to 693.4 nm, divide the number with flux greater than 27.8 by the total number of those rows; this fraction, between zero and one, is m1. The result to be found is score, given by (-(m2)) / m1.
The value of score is -0.18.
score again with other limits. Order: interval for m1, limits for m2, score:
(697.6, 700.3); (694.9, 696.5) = -1.00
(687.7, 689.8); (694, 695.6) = -2.80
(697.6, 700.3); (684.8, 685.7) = 0.00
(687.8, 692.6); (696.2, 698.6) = -1.68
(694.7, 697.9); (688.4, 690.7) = -0.13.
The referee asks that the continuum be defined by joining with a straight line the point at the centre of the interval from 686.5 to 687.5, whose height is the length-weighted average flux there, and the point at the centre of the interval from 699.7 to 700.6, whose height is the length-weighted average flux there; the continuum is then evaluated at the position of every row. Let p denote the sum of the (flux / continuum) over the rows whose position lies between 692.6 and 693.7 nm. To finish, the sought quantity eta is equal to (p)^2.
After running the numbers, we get 50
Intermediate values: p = 7.1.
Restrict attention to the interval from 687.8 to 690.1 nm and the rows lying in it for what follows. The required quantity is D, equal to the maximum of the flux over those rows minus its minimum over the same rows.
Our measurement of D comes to 7.4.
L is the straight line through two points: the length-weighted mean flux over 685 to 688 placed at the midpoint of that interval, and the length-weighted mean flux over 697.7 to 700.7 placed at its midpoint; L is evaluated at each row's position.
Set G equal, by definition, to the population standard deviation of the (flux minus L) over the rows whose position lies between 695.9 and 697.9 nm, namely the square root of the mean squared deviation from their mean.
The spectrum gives 1.3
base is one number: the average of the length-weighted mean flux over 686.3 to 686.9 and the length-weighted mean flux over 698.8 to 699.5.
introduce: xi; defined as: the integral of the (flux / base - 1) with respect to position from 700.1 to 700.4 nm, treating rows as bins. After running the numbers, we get 0.09 nm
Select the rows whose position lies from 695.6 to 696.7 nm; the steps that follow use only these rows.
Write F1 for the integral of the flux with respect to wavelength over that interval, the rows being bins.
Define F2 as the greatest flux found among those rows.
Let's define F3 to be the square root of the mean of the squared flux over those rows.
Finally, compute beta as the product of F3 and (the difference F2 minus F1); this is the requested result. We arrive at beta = -93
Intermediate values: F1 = 41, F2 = 38.8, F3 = 37.6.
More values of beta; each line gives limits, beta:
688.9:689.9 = 60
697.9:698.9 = 121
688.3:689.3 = 66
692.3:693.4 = -67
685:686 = 19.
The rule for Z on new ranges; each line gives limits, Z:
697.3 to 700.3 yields 35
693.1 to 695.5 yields 31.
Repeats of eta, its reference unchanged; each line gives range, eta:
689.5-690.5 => 47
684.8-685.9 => 52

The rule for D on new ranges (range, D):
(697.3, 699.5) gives 5.5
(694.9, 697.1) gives 7.1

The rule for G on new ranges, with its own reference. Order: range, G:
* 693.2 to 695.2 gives 2.0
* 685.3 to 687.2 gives 1.5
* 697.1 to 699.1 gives 1.7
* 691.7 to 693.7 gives 2.7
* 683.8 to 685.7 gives 2.3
